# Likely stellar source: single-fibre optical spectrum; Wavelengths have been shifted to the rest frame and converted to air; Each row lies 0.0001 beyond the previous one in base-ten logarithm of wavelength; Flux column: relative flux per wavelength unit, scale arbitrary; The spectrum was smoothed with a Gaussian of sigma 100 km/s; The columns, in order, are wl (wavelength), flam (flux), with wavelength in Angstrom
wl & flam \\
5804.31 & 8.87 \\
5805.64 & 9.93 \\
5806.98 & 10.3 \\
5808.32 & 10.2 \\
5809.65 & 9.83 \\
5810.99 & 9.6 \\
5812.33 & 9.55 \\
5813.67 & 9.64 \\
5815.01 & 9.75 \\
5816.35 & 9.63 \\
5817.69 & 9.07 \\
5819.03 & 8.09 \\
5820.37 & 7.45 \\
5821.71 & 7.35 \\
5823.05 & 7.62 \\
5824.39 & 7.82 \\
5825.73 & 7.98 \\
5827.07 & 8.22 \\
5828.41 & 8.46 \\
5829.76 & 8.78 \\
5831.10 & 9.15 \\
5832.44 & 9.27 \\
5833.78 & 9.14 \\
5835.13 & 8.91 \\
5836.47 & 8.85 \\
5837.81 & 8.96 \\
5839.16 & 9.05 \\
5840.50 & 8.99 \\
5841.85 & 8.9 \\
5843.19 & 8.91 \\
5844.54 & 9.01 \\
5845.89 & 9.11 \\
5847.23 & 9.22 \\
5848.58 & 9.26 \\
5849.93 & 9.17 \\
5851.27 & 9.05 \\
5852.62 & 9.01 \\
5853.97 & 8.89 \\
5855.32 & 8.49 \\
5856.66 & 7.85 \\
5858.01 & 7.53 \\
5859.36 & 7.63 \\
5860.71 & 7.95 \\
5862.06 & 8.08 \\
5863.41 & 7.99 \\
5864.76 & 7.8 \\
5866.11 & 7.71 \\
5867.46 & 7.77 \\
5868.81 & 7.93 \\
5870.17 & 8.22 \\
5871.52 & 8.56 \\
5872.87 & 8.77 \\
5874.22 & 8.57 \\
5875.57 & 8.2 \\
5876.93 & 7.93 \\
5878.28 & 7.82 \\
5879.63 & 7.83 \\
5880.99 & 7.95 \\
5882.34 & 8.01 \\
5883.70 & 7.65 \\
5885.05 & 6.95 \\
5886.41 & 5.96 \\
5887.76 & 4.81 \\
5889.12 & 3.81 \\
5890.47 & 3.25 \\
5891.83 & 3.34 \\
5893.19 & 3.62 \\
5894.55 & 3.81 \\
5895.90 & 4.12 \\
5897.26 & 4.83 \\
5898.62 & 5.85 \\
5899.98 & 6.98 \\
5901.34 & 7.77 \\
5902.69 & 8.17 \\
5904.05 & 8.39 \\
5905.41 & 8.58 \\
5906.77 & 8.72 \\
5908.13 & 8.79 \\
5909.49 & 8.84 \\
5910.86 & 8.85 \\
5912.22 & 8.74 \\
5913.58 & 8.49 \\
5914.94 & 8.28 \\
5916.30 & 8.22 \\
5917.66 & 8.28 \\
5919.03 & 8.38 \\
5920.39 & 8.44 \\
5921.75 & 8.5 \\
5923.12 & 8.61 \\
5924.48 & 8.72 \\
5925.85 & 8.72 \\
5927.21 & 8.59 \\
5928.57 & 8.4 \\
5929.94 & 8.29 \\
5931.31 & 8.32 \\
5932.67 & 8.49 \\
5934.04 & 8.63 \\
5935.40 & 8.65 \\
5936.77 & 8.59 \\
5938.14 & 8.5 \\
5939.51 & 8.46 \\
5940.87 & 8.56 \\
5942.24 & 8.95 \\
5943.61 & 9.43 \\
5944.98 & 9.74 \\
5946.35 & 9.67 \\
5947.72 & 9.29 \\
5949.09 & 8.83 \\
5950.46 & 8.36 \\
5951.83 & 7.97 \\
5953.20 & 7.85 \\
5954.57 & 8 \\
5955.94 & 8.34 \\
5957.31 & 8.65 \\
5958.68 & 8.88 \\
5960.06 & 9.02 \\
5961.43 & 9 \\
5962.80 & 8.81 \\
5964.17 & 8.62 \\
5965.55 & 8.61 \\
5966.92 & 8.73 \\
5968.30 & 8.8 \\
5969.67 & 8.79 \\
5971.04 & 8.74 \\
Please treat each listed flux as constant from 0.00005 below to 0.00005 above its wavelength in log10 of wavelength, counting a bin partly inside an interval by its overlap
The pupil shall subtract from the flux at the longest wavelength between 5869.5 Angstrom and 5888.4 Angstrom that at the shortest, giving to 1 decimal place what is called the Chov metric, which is -3.4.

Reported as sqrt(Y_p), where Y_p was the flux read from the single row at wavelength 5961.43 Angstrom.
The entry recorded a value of 3.00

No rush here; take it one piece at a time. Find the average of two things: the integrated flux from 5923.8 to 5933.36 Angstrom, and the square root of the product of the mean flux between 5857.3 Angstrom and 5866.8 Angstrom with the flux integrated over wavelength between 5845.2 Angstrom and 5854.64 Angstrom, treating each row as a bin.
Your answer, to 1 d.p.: 53.6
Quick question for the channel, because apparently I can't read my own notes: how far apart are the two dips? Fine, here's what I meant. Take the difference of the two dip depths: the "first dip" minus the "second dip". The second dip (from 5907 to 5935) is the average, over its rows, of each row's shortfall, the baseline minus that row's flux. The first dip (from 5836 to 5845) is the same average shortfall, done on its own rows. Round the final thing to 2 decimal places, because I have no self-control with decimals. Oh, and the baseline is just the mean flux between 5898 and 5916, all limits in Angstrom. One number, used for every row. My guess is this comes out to -0.42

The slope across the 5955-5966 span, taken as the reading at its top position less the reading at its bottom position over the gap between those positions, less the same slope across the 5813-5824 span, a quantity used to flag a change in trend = 0.24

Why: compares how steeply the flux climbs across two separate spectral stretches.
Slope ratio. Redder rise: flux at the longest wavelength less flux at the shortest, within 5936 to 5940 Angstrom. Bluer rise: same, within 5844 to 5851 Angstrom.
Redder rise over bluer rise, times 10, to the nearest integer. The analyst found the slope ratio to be -8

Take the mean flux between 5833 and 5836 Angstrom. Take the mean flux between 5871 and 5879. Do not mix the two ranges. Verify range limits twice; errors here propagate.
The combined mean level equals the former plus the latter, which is 17.33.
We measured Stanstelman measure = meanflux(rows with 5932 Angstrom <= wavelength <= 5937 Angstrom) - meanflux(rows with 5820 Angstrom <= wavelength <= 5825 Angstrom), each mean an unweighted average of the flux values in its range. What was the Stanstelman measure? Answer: 1.0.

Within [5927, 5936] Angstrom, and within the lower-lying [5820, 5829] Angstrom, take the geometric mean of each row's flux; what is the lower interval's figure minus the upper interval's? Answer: -0.6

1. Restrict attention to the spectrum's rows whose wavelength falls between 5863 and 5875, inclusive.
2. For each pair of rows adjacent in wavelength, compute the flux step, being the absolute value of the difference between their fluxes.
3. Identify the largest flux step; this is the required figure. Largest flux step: 0.34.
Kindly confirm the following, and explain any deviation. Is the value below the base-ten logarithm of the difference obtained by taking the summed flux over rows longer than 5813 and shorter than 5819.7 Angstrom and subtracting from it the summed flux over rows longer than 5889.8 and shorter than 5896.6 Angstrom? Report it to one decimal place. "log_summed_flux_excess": 1.4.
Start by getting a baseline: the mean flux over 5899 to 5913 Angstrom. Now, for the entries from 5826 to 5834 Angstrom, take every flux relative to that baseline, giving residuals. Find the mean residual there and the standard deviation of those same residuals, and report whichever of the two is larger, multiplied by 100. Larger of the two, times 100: 45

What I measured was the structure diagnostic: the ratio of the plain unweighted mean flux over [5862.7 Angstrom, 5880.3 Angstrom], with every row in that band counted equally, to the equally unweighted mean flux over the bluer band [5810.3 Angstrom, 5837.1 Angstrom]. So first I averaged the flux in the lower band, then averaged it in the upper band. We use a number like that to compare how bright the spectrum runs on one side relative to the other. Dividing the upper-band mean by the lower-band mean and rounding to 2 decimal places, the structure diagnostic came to 0.93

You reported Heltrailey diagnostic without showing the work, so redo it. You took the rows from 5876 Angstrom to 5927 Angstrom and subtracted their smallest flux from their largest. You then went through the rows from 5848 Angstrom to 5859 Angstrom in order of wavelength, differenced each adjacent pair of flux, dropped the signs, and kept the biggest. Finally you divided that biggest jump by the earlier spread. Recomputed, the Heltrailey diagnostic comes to 0.11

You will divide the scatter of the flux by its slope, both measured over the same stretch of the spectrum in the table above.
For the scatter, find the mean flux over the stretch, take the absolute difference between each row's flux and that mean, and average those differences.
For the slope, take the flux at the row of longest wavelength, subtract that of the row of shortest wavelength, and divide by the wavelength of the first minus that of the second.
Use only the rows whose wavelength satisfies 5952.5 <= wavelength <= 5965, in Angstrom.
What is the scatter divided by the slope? 5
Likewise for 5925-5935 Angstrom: -12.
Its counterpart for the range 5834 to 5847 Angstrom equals 4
